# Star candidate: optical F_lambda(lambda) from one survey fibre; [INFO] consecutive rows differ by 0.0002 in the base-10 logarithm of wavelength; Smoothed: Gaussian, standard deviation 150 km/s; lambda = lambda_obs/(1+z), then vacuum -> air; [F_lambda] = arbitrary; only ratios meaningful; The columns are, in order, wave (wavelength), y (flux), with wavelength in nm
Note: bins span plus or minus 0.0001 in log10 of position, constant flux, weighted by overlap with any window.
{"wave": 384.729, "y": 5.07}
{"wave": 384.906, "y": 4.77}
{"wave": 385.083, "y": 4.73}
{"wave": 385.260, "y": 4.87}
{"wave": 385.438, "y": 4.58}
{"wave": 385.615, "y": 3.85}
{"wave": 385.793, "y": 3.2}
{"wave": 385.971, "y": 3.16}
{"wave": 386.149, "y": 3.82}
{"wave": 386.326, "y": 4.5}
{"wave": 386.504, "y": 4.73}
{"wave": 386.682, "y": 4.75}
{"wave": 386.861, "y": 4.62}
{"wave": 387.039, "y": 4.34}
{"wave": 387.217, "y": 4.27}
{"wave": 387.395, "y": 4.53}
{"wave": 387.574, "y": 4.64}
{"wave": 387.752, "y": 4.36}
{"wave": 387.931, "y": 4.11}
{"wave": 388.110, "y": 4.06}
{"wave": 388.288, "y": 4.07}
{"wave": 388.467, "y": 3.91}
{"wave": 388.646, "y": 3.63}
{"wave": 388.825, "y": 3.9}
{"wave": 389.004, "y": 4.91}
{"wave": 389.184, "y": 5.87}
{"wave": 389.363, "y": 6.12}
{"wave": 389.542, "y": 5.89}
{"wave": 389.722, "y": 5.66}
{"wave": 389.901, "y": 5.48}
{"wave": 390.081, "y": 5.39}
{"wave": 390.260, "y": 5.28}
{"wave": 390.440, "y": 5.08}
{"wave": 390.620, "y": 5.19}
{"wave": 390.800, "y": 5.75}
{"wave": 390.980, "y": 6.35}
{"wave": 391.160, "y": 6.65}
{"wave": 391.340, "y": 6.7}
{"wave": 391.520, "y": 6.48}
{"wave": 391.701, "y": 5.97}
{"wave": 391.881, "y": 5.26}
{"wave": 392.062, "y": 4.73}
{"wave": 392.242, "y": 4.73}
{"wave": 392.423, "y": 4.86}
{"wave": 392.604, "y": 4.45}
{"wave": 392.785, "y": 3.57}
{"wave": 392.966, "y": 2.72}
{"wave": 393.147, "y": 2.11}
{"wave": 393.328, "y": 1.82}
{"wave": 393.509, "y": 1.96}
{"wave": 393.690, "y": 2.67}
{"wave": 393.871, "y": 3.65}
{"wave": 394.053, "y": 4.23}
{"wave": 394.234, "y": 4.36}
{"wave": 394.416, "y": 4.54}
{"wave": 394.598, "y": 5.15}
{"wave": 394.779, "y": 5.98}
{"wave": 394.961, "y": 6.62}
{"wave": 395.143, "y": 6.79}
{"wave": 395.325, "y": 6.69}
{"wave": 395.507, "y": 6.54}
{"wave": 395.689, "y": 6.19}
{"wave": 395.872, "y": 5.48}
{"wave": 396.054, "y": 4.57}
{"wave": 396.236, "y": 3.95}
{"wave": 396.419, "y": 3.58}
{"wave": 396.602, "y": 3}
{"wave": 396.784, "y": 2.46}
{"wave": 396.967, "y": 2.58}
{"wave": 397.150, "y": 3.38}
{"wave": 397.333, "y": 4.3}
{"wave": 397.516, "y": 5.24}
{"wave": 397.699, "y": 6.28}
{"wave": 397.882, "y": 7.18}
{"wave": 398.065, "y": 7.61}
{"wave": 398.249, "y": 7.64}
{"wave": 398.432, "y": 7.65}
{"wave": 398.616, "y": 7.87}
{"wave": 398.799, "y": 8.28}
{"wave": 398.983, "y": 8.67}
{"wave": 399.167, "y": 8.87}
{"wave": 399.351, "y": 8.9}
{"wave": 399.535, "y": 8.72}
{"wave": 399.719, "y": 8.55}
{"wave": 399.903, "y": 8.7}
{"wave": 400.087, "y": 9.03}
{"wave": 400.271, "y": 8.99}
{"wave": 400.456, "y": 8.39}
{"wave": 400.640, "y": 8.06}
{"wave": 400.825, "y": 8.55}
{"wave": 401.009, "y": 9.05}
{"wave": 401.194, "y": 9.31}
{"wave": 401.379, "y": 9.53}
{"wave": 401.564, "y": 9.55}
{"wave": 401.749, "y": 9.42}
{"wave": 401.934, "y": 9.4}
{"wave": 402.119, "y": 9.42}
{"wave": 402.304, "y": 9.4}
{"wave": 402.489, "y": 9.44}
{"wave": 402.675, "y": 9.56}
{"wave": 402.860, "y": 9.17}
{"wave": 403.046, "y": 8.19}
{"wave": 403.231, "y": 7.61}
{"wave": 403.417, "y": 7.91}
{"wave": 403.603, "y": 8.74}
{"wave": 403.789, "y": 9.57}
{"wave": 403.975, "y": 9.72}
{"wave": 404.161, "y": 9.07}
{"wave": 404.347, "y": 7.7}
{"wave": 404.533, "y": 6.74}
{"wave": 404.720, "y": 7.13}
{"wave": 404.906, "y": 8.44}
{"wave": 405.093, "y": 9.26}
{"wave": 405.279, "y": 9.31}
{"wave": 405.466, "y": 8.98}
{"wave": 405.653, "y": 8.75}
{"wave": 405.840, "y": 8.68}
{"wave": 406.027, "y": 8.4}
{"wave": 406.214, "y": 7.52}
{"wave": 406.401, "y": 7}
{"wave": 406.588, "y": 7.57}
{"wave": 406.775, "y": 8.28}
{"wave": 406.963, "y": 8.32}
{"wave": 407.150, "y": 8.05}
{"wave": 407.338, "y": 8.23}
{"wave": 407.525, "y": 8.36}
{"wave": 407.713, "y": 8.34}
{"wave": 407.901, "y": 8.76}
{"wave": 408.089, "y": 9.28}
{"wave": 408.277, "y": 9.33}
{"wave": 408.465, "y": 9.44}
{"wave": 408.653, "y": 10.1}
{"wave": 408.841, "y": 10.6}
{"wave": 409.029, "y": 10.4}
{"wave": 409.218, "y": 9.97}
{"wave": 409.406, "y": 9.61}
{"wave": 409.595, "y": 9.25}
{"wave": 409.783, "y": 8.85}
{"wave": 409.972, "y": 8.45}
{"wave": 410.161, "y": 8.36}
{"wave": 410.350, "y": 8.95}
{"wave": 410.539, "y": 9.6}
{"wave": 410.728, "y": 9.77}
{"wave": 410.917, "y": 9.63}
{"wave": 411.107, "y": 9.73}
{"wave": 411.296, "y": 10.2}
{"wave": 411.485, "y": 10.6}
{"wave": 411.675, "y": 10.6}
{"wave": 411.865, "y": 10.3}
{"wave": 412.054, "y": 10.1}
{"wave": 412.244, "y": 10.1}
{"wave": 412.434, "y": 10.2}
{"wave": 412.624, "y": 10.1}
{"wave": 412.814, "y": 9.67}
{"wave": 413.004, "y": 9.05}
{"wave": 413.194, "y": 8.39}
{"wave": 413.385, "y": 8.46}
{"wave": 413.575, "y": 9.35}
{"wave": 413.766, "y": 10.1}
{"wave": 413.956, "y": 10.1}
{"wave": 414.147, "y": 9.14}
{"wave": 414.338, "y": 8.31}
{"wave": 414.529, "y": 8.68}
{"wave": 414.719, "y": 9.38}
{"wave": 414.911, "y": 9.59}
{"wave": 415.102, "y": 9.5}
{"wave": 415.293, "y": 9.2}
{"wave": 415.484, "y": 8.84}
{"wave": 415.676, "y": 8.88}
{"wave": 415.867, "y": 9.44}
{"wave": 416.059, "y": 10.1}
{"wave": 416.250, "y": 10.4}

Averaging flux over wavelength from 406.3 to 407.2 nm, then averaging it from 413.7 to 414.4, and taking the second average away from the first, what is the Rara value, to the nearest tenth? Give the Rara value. -1.6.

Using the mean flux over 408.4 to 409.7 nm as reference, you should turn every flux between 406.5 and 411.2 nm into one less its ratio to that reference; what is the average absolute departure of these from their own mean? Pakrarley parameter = 0.069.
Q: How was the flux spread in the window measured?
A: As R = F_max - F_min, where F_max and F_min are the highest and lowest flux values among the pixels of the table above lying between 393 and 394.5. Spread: 2.7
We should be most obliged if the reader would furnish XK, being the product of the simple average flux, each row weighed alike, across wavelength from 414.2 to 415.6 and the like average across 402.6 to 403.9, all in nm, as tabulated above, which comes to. 79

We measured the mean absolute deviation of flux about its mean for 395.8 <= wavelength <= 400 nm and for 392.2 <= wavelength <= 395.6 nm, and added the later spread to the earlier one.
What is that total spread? 3.38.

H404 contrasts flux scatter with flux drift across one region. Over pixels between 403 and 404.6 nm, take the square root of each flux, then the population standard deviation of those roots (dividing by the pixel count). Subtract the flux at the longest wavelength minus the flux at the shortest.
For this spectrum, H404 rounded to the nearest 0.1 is 1.6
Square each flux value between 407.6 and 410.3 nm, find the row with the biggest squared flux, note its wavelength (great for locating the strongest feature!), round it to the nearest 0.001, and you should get 408.841 nm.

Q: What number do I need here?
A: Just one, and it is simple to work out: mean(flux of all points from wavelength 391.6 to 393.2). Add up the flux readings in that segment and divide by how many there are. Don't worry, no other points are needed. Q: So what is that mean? 4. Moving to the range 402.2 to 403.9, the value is 9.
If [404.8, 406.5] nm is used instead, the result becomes 8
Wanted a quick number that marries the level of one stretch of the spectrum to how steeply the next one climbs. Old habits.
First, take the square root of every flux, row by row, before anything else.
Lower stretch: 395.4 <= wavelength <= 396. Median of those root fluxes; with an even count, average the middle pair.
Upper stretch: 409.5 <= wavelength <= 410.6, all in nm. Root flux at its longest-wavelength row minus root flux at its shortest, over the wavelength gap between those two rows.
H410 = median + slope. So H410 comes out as 2.55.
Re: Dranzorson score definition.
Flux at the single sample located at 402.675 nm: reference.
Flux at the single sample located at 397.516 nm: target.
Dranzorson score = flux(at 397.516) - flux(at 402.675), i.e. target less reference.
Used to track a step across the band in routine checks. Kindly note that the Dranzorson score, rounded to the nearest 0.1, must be -4.3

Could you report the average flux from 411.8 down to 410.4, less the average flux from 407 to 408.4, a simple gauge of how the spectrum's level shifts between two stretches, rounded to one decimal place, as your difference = 1.4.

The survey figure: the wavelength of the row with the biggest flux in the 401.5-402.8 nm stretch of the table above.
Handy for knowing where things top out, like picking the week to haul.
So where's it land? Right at 402.675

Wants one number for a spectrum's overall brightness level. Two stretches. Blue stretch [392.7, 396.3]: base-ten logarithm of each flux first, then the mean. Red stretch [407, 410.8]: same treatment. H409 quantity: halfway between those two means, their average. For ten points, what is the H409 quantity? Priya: 0.79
